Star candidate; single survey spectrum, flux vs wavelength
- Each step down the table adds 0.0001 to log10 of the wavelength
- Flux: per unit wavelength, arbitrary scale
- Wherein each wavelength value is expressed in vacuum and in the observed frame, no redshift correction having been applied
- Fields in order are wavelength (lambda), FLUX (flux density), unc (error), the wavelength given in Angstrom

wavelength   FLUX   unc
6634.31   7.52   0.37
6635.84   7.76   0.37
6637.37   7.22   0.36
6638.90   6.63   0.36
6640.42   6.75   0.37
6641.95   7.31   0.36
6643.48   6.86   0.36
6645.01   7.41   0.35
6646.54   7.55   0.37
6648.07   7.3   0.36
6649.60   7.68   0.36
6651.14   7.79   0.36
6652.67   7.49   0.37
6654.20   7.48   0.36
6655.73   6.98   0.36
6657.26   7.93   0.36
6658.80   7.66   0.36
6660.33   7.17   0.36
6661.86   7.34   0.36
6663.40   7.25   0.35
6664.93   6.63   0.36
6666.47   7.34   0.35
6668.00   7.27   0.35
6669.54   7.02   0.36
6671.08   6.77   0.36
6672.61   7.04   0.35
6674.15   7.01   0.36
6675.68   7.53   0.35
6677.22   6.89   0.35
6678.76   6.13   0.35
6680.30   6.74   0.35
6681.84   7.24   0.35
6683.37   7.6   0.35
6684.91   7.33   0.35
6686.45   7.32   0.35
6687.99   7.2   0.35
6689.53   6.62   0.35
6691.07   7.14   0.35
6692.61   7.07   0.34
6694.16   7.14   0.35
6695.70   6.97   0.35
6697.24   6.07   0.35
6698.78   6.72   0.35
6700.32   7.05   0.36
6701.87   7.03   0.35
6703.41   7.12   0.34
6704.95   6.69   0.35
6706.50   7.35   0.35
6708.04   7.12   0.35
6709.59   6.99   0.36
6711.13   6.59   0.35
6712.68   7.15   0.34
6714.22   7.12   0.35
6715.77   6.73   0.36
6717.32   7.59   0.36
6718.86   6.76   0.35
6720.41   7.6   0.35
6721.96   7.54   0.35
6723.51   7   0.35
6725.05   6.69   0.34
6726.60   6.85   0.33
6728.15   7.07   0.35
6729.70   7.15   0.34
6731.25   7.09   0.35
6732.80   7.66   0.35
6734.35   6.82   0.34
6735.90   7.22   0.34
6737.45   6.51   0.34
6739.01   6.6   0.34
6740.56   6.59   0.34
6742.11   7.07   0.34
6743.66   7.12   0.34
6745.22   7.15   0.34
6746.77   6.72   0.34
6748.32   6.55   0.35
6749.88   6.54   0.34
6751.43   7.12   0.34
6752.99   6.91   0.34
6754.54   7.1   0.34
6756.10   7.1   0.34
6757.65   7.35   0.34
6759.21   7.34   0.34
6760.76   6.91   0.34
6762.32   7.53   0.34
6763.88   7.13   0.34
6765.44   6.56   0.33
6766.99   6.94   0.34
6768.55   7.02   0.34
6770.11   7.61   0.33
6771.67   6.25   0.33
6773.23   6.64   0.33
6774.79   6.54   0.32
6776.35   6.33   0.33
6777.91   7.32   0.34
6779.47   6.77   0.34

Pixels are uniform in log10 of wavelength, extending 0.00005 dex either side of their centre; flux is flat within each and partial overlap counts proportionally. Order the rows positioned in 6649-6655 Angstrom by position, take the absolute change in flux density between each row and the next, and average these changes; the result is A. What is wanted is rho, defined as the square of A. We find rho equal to 0.020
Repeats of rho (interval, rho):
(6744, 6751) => 0.041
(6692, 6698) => 0.144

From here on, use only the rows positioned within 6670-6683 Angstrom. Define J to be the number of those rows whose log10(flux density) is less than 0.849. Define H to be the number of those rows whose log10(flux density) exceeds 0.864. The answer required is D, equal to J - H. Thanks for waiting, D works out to 5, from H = 1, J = 6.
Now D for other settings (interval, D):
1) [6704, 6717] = 3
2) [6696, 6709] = 4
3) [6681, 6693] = -2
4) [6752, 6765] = -1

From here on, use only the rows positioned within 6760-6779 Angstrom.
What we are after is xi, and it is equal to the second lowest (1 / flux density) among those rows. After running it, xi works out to 0.133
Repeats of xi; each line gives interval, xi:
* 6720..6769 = 0.132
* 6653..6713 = 0.131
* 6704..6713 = 0.140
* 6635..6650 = 0.130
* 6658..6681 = 0.133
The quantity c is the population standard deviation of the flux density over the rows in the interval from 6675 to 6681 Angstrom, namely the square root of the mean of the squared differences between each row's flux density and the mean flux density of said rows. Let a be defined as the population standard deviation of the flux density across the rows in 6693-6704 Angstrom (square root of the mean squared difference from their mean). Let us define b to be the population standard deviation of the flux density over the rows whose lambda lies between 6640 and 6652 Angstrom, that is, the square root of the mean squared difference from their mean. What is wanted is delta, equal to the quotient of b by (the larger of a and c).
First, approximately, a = 0.35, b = 0.34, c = 0.50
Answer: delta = 0.69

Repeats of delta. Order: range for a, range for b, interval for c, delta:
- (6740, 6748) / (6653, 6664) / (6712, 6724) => 0.89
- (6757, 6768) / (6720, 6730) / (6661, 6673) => 1.02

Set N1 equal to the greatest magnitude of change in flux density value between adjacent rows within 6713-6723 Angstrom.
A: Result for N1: 0.86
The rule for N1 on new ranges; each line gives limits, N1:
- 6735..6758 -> 0.71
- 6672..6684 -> 0.76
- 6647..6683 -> 0.95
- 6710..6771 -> 0.86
